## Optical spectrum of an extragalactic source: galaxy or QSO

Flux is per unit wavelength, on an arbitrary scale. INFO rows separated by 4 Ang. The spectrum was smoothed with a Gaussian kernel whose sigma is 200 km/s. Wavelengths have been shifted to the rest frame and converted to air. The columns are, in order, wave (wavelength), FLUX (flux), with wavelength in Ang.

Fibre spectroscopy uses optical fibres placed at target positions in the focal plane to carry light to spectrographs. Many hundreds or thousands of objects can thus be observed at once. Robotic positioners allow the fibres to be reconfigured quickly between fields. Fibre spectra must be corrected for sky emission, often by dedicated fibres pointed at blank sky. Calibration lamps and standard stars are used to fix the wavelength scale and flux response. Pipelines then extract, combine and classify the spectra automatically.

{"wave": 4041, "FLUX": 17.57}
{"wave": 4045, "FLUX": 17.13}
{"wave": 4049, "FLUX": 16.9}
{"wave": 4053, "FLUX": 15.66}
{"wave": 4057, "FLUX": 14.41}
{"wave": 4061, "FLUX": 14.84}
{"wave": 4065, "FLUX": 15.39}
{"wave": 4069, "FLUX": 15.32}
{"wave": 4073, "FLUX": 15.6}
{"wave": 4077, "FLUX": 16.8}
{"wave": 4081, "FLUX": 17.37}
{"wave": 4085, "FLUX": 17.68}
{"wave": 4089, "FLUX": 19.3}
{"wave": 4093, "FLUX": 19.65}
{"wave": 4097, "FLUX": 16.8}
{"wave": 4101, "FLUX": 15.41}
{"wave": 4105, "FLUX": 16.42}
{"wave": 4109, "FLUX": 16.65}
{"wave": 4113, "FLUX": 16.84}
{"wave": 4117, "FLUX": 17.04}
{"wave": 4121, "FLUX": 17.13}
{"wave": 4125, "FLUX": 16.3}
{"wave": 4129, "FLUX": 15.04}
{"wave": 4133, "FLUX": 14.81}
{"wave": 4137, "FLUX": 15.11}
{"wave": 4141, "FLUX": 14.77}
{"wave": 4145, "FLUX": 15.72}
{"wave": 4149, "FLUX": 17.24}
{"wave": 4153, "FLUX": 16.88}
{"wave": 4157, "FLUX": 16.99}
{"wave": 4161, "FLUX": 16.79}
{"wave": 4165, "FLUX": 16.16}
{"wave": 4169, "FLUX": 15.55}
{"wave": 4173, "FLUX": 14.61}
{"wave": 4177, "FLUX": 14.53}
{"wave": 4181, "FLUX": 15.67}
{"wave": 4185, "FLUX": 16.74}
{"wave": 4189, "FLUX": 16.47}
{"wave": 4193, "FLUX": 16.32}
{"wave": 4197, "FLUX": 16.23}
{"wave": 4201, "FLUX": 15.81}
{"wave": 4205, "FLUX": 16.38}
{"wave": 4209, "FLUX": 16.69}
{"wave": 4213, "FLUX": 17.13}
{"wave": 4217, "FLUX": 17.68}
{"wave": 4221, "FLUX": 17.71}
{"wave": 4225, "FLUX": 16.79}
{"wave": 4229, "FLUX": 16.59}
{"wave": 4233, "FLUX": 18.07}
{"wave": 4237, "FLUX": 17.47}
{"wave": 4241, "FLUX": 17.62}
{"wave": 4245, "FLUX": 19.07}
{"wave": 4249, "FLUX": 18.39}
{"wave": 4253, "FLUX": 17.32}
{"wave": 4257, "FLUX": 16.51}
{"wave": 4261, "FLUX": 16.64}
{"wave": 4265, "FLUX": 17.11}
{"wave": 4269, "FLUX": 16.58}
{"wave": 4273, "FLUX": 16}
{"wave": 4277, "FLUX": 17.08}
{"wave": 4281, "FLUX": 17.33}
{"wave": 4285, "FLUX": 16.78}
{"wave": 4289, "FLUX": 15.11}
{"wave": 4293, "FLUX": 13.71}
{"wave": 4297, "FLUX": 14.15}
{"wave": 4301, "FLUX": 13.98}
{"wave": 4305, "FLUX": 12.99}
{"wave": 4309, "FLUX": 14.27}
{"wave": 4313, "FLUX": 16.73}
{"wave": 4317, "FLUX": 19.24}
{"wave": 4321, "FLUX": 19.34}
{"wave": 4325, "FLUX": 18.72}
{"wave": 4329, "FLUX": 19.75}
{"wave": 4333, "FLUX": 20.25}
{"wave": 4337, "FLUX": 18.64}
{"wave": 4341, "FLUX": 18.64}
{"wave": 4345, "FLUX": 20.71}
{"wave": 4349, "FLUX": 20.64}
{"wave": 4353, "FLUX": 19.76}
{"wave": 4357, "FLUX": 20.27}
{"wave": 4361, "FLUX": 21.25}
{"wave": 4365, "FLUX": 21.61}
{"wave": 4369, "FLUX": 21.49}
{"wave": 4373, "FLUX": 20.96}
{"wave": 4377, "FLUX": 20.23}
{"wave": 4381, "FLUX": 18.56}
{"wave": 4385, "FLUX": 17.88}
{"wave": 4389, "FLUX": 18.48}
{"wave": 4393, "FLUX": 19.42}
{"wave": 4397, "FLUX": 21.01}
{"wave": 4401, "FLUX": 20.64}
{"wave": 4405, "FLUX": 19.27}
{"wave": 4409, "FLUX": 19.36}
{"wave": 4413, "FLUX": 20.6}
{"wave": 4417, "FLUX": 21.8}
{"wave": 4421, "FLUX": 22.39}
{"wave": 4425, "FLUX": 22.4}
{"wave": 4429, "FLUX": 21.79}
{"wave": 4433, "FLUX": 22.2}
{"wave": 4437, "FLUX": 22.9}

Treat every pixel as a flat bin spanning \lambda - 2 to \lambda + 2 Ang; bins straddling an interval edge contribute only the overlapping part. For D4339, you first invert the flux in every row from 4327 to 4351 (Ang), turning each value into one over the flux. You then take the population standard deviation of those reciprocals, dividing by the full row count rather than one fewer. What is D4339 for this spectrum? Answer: 0.0022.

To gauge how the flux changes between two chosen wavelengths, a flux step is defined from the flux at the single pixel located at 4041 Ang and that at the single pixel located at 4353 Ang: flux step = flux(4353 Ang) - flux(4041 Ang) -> 2.2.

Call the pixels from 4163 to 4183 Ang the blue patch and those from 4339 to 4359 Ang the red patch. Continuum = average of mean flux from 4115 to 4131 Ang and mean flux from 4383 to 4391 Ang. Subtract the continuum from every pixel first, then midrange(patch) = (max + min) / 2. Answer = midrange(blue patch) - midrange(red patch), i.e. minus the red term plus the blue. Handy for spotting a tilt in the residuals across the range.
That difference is -4.3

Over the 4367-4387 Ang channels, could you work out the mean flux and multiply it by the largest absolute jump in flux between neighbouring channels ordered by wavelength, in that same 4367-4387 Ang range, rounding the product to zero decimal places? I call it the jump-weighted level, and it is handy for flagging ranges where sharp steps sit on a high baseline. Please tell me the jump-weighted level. 33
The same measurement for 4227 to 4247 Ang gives 26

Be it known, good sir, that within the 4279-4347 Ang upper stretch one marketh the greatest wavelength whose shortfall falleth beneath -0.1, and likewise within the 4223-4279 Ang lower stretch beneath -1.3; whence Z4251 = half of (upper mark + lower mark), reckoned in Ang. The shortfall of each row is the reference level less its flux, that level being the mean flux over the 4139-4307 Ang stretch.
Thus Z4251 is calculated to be 4297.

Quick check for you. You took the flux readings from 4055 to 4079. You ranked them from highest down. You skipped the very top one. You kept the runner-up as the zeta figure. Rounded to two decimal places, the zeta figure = 15.60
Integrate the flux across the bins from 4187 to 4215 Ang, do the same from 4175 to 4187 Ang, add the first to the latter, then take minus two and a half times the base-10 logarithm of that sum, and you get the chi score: -7.03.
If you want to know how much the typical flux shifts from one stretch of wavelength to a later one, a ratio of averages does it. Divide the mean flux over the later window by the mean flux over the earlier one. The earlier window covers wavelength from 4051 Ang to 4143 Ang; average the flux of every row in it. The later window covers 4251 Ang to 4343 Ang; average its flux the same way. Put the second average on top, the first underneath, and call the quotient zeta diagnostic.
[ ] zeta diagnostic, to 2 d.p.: 1.03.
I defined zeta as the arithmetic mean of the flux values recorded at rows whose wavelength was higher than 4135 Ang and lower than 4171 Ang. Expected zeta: 16.1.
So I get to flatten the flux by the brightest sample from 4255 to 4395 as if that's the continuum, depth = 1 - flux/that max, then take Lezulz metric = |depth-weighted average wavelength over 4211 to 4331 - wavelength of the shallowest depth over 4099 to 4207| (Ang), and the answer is 123.8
